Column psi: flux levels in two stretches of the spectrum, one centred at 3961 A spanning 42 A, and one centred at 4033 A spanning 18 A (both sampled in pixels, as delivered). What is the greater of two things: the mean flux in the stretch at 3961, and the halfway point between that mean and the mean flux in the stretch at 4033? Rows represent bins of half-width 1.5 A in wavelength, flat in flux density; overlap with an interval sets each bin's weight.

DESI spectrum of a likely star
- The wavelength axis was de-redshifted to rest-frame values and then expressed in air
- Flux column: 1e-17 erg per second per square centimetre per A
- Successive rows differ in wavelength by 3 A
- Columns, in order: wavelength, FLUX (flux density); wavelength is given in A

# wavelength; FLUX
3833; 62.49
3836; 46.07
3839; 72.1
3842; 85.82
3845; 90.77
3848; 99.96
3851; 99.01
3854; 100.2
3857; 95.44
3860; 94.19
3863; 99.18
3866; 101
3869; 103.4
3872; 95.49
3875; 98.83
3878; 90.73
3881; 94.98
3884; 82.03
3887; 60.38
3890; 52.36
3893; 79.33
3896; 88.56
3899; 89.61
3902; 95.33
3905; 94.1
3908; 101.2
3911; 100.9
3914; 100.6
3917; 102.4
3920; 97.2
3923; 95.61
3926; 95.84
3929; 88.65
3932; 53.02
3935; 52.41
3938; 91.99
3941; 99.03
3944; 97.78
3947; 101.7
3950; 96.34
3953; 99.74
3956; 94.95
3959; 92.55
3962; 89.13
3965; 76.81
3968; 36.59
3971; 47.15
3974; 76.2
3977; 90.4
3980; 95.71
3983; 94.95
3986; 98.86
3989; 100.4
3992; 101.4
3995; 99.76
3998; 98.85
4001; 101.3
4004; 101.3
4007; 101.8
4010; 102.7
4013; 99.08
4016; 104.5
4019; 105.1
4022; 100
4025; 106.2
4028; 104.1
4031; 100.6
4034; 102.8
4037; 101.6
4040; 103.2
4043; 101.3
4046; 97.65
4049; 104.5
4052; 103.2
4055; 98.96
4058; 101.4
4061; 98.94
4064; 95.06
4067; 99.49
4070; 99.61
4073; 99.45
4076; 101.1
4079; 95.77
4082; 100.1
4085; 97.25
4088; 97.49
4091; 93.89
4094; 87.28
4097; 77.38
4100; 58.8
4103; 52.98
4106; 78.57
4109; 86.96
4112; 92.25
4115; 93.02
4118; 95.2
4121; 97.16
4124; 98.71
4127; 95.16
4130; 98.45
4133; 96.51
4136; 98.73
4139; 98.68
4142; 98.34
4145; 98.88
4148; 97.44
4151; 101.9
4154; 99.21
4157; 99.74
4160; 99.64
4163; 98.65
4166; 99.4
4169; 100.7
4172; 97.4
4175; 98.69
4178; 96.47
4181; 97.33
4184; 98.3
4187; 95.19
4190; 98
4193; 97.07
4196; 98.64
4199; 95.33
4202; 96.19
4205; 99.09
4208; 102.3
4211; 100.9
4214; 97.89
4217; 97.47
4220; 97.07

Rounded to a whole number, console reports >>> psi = 94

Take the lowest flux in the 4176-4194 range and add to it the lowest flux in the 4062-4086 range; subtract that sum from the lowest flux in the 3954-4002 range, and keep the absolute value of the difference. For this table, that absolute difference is 154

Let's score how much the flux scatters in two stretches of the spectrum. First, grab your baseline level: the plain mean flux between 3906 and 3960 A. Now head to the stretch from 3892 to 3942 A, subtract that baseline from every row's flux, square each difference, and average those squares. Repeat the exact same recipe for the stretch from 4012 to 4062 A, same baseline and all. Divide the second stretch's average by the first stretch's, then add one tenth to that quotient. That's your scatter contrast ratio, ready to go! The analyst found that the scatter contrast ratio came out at 0.54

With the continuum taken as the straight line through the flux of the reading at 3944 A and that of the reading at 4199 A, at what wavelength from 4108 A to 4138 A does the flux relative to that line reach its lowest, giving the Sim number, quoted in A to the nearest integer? 4109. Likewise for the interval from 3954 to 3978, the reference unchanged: 3968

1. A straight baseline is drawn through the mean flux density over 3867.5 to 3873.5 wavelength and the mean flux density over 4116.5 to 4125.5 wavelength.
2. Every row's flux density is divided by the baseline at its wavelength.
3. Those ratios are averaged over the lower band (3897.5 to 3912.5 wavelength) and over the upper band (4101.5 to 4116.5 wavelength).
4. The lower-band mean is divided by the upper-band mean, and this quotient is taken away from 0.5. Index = -0.67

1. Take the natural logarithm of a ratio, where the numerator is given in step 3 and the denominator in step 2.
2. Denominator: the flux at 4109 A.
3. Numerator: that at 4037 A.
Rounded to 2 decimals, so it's 0.16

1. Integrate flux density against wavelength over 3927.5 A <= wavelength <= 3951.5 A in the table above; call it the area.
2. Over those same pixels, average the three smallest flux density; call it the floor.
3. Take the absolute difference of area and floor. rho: 1978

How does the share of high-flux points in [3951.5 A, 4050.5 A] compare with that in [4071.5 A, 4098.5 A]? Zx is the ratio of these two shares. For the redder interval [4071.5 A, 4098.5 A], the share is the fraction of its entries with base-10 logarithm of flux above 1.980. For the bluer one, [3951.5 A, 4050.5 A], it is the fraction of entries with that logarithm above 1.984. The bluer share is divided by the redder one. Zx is 1.0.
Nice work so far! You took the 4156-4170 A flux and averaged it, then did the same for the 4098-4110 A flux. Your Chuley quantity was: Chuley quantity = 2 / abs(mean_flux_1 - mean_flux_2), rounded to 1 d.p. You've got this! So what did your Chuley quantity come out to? 0.1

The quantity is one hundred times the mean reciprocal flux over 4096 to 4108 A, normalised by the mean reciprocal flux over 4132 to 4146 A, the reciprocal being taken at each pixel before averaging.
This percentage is 151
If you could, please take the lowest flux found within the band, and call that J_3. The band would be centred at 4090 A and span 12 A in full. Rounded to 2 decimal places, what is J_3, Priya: 87.28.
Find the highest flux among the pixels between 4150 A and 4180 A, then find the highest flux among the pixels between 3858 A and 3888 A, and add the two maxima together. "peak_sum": 205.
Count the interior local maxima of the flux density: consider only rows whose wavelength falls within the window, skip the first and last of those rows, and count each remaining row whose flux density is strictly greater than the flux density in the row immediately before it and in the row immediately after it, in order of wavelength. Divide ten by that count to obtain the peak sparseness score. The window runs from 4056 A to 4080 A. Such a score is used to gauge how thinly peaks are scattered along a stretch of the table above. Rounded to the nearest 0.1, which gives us 5.0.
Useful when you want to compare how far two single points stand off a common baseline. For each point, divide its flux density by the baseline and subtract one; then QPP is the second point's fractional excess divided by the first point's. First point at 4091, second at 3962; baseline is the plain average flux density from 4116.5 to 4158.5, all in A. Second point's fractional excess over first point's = 2.1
